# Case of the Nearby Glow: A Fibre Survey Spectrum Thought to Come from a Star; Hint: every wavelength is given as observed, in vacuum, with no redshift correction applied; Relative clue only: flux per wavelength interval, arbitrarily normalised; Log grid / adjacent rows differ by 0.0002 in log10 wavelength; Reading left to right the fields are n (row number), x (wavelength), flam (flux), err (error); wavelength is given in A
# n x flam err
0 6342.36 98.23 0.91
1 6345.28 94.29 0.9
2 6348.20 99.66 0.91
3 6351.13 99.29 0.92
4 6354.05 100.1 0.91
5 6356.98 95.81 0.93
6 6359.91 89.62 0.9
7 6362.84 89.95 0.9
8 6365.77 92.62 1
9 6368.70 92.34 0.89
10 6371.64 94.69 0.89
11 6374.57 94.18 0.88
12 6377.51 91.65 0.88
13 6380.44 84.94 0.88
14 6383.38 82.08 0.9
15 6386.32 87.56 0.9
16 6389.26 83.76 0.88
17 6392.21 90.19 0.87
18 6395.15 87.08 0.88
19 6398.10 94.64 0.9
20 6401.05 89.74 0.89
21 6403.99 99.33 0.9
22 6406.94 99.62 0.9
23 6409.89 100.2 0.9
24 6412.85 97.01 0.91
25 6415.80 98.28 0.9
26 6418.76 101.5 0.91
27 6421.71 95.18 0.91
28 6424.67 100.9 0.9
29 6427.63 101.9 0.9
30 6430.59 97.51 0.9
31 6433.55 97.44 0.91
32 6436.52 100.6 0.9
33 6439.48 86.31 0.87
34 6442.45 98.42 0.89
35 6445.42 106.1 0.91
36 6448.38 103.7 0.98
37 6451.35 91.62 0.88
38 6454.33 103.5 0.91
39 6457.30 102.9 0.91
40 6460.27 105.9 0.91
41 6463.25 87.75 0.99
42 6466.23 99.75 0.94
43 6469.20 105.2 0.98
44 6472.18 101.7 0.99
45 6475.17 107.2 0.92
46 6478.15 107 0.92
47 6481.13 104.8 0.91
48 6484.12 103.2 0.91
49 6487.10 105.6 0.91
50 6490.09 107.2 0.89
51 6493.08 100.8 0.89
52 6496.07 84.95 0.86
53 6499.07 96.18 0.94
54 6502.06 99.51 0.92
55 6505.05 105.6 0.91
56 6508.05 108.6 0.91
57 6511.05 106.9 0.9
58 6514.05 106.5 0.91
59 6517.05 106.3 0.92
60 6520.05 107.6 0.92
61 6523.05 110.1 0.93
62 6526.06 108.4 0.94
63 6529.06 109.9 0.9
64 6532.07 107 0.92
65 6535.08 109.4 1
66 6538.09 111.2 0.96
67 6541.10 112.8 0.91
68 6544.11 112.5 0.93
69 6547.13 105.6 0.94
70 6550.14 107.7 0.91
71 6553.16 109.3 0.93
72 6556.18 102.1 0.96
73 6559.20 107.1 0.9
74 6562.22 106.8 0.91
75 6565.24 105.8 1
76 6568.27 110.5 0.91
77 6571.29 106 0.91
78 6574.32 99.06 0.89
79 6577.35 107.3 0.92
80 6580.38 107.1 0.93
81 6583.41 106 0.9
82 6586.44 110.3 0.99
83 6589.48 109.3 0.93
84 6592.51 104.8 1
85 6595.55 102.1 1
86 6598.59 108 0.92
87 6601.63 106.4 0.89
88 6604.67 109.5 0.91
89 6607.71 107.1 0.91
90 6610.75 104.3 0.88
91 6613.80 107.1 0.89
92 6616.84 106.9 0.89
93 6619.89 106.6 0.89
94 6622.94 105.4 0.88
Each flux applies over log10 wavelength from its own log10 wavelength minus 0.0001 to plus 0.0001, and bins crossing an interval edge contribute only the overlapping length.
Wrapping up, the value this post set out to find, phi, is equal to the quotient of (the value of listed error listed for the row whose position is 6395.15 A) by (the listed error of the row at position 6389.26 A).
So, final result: 1.00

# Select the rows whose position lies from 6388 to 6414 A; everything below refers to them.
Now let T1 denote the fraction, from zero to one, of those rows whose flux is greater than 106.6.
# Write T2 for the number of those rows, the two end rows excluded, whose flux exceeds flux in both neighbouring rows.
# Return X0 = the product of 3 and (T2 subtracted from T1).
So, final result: -9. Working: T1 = 0.0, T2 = 3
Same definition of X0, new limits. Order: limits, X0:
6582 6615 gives -7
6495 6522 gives -2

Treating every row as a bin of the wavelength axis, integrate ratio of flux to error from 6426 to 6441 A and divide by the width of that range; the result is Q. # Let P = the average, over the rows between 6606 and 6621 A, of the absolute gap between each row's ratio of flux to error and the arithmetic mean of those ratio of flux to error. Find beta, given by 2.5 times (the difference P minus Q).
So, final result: -268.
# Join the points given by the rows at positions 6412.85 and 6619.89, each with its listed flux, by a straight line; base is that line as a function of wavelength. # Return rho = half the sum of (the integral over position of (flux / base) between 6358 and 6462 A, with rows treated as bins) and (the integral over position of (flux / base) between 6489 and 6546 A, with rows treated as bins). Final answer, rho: 81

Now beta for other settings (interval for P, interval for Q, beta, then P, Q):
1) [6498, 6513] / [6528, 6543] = -278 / 6.15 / 117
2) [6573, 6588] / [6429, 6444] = -262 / 2.48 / 107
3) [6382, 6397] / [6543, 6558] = -279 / 3.25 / 115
